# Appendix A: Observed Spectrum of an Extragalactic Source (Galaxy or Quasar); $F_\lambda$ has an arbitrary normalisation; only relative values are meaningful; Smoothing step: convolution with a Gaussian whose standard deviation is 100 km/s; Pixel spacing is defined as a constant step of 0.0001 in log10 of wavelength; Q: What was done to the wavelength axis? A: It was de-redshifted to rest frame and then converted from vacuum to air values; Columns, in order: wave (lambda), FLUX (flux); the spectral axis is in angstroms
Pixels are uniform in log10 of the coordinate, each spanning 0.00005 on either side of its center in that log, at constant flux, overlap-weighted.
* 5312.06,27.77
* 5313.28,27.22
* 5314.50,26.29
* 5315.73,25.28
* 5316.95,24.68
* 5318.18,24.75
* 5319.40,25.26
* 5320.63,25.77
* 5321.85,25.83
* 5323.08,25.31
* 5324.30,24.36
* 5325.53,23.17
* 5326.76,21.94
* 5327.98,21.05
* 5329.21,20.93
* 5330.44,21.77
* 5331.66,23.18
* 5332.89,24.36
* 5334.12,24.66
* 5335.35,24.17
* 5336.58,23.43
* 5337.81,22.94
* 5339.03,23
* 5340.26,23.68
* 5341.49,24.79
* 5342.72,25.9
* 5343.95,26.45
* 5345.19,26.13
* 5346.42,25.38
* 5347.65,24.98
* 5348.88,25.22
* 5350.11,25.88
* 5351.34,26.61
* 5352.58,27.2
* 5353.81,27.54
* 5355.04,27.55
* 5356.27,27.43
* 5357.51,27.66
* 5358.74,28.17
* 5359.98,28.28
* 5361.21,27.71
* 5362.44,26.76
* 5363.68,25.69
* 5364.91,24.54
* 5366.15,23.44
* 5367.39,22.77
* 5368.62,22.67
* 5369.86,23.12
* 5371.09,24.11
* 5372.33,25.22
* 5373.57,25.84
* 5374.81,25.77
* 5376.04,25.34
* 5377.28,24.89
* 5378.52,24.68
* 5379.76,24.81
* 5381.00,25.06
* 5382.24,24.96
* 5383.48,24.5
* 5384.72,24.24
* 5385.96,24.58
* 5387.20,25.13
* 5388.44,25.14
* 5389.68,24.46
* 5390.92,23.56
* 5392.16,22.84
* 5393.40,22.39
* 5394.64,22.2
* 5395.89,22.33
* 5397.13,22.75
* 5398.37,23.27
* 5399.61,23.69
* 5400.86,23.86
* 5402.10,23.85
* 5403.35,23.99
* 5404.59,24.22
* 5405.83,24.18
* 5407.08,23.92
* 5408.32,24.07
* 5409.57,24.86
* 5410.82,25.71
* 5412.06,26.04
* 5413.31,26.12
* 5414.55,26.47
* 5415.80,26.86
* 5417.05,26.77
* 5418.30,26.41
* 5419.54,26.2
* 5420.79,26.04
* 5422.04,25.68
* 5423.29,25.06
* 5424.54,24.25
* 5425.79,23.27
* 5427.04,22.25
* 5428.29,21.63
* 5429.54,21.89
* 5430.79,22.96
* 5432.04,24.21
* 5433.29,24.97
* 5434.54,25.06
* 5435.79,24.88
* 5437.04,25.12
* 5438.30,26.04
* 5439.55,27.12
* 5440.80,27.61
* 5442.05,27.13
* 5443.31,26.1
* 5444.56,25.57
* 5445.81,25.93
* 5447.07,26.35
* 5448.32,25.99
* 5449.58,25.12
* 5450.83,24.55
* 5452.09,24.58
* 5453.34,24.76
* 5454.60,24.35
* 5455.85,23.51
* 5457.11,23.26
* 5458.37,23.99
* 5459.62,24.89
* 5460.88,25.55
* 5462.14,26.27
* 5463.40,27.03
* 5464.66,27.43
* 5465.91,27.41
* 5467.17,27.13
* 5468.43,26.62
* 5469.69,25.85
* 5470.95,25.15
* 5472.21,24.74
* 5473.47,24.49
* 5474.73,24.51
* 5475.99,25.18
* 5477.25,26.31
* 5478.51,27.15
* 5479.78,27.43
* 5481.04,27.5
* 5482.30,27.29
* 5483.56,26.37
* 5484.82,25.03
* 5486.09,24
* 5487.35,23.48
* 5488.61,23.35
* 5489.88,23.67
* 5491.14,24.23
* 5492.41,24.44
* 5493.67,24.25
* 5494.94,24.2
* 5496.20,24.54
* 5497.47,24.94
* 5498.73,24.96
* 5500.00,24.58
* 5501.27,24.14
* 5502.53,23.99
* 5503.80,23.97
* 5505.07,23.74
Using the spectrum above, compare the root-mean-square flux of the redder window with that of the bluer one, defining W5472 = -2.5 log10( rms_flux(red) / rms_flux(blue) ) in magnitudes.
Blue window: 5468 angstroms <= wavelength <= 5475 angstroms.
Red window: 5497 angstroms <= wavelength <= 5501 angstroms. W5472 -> 0.02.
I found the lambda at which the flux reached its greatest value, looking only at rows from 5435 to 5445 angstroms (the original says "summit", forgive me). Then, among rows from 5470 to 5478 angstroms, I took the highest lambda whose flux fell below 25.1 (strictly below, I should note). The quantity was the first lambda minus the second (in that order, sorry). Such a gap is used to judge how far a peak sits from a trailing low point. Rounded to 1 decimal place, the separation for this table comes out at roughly -33.9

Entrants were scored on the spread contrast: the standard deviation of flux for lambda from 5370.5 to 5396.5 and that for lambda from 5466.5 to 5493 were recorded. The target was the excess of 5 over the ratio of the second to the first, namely 3.7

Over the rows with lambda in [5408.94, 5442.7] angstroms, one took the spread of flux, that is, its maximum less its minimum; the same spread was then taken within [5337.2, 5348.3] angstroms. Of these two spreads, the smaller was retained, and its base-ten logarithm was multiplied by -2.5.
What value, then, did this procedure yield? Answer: -1.36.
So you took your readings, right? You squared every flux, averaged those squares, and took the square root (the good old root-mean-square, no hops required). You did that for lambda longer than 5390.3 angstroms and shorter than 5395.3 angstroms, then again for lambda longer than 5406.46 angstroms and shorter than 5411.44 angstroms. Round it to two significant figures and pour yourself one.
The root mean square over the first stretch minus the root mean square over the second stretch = -1.9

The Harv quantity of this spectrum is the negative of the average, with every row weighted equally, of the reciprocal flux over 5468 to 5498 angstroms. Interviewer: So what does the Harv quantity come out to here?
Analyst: -0.0398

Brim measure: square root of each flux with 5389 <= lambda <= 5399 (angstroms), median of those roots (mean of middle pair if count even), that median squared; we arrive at 22.8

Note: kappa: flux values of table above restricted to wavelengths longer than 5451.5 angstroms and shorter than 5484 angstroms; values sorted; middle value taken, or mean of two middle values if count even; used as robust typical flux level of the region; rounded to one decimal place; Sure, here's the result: 25.7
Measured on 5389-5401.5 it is 23.1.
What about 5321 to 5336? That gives 23.7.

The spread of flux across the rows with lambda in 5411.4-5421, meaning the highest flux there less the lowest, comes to 0.8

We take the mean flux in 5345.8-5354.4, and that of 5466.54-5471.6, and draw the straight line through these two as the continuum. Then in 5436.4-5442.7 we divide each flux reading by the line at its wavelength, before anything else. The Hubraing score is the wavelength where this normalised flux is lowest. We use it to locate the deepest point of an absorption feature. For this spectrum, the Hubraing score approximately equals 5437.04 angstroms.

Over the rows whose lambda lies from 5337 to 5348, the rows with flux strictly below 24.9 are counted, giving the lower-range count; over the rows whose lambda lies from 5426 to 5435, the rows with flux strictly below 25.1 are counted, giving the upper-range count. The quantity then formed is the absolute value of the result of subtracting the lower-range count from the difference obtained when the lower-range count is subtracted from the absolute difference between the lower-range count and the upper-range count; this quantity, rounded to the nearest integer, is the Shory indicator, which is 5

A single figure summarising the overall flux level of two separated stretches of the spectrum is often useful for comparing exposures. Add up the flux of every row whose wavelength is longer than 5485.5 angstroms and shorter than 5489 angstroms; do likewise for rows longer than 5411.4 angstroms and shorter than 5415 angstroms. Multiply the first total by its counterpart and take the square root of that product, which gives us 74.6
